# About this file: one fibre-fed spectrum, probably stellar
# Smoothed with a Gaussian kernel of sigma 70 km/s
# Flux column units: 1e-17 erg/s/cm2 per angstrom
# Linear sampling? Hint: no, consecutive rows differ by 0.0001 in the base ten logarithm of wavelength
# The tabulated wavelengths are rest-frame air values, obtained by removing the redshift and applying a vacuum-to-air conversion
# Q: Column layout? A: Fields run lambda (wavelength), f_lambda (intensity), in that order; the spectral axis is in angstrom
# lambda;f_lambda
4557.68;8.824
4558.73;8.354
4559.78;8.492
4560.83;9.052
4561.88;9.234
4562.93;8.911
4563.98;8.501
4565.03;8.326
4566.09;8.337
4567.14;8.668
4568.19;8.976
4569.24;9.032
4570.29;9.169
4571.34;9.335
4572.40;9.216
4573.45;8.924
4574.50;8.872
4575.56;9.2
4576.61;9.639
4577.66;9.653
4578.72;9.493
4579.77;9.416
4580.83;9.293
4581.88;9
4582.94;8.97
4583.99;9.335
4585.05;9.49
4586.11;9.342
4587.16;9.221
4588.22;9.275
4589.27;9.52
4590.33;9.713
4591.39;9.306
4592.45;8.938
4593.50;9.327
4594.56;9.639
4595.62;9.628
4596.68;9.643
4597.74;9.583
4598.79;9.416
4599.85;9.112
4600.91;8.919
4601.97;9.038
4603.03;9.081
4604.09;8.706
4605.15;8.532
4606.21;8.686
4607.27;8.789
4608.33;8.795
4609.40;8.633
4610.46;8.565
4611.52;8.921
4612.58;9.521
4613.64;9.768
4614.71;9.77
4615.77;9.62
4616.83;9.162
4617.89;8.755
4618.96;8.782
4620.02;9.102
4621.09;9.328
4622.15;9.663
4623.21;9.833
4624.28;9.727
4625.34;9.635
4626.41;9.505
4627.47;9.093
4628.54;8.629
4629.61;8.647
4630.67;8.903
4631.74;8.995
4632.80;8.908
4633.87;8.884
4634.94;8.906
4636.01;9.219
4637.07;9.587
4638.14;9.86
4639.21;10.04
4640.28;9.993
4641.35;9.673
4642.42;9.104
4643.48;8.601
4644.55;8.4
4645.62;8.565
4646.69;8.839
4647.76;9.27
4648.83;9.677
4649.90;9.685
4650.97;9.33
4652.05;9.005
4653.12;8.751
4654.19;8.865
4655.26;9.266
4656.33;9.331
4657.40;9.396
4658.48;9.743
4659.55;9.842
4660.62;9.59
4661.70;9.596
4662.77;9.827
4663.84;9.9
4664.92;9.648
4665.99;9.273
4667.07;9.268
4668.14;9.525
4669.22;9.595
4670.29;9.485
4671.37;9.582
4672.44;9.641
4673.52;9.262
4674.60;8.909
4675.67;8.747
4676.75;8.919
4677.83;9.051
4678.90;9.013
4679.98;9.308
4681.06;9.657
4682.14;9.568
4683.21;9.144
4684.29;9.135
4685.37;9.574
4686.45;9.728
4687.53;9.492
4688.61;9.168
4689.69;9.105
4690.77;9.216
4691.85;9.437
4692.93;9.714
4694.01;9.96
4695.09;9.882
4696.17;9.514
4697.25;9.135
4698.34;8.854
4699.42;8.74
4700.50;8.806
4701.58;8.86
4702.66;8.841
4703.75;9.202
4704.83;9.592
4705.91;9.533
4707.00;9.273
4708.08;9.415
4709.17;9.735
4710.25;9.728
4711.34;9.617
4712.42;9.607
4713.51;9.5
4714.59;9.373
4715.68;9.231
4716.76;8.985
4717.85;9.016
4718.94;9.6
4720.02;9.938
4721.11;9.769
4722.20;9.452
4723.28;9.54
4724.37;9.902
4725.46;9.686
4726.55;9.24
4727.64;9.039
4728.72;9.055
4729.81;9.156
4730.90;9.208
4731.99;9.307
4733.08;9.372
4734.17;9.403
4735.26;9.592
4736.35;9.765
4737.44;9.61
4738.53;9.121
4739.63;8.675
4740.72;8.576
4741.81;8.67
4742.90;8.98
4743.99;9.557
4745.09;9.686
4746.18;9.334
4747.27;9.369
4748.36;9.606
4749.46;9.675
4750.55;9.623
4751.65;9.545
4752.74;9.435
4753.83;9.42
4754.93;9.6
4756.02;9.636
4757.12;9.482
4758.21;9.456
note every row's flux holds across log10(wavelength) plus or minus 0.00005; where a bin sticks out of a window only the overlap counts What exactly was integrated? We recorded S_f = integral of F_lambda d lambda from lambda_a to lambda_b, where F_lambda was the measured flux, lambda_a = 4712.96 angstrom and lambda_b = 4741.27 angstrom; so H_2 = 265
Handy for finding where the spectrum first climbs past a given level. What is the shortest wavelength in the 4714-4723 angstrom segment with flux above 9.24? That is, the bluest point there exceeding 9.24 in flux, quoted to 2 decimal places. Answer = 4714.59 angstrom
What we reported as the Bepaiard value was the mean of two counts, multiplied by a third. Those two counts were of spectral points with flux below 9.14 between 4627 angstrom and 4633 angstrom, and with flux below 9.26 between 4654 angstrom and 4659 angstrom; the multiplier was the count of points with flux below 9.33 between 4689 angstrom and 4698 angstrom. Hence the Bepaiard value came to 10.5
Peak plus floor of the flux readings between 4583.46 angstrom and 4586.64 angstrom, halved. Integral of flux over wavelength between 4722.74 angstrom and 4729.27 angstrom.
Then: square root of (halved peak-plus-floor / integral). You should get 0.39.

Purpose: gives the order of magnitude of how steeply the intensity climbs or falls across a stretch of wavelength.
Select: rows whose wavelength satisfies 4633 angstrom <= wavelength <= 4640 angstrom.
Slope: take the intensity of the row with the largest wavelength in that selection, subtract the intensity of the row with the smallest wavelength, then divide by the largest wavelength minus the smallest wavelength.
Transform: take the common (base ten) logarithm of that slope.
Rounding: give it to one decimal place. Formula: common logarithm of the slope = -0.7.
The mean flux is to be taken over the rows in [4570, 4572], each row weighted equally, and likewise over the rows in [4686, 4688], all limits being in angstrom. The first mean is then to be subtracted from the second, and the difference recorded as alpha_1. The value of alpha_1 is 0.4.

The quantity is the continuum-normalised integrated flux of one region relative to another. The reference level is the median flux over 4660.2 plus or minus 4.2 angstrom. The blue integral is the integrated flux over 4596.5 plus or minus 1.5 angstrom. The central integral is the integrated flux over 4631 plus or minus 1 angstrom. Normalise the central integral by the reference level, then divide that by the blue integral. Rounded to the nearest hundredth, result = 0.06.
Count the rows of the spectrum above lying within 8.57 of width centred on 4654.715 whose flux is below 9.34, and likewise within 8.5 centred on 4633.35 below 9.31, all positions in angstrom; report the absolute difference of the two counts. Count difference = 1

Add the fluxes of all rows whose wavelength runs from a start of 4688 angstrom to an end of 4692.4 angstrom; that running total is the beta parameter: 36.9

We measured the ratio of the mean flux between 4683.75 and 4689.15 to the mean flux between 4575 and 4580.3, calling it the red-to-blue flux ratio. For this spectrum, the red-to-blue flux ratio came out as 0.99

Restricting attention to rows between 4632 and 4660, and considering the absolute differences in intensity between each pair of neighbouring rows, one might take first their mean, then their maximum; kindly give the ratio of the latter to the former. 2.32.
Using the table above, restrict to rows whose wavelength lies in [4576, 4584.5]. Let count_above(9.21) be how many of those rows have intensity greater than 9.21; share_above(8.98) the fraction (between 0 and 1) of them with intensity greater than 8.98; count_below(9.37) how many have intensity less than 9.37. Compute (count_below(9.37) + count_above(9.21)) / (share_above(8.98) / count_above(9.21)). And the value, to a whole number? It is 69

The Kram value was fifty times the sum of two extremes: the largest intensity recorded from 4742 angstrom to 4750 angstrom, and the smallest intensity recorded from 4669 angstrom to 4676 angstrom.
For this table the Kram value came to 922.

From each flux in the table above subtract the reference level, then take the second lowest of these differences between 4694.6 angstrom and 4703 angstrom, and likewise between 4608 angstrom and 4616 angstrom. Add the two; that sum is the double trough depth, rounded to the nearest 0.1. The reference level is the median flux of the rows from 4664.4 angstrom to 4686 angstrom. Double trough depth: -1.1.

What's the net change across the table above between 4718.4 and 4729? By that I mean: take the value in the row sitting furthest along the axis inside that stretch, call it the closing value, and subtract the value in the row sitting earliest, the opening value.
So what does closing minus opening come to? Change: -0.5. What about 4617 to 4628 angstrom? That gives 0.3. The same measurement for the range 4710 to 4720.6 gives 0.2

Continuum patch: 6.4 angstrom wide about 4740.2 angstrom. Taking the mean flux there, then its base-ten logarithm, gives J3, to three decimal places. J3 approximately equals 0.951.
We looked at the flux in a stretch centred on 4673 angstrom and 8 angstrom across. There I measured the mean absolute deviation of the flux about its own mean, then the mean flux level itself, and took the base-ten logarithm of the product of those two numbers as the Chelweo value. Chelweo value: 0.46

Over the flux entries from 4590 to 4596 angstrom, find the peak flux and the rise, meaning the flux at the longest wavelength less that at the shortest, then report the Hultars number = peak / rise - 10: -124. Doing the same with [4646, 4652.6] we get 48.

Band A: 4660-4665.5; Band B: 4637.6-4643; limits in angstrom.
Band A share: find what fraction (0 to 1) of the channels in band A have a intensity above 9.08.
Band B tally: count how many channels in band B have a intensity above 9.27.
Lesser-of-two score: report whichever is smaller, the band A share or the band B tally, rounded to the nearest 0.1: 1.0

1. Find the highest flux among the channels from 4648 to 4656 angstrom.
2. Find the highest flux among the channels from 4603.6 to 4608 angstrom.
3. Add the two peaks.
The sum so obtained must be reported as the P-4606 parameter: 18.5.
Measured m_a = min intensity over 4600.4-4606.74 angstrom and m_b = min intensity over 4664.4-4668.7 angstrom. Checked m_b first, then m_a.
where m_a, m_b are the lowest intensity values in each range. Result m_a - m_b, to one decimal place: -0.7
